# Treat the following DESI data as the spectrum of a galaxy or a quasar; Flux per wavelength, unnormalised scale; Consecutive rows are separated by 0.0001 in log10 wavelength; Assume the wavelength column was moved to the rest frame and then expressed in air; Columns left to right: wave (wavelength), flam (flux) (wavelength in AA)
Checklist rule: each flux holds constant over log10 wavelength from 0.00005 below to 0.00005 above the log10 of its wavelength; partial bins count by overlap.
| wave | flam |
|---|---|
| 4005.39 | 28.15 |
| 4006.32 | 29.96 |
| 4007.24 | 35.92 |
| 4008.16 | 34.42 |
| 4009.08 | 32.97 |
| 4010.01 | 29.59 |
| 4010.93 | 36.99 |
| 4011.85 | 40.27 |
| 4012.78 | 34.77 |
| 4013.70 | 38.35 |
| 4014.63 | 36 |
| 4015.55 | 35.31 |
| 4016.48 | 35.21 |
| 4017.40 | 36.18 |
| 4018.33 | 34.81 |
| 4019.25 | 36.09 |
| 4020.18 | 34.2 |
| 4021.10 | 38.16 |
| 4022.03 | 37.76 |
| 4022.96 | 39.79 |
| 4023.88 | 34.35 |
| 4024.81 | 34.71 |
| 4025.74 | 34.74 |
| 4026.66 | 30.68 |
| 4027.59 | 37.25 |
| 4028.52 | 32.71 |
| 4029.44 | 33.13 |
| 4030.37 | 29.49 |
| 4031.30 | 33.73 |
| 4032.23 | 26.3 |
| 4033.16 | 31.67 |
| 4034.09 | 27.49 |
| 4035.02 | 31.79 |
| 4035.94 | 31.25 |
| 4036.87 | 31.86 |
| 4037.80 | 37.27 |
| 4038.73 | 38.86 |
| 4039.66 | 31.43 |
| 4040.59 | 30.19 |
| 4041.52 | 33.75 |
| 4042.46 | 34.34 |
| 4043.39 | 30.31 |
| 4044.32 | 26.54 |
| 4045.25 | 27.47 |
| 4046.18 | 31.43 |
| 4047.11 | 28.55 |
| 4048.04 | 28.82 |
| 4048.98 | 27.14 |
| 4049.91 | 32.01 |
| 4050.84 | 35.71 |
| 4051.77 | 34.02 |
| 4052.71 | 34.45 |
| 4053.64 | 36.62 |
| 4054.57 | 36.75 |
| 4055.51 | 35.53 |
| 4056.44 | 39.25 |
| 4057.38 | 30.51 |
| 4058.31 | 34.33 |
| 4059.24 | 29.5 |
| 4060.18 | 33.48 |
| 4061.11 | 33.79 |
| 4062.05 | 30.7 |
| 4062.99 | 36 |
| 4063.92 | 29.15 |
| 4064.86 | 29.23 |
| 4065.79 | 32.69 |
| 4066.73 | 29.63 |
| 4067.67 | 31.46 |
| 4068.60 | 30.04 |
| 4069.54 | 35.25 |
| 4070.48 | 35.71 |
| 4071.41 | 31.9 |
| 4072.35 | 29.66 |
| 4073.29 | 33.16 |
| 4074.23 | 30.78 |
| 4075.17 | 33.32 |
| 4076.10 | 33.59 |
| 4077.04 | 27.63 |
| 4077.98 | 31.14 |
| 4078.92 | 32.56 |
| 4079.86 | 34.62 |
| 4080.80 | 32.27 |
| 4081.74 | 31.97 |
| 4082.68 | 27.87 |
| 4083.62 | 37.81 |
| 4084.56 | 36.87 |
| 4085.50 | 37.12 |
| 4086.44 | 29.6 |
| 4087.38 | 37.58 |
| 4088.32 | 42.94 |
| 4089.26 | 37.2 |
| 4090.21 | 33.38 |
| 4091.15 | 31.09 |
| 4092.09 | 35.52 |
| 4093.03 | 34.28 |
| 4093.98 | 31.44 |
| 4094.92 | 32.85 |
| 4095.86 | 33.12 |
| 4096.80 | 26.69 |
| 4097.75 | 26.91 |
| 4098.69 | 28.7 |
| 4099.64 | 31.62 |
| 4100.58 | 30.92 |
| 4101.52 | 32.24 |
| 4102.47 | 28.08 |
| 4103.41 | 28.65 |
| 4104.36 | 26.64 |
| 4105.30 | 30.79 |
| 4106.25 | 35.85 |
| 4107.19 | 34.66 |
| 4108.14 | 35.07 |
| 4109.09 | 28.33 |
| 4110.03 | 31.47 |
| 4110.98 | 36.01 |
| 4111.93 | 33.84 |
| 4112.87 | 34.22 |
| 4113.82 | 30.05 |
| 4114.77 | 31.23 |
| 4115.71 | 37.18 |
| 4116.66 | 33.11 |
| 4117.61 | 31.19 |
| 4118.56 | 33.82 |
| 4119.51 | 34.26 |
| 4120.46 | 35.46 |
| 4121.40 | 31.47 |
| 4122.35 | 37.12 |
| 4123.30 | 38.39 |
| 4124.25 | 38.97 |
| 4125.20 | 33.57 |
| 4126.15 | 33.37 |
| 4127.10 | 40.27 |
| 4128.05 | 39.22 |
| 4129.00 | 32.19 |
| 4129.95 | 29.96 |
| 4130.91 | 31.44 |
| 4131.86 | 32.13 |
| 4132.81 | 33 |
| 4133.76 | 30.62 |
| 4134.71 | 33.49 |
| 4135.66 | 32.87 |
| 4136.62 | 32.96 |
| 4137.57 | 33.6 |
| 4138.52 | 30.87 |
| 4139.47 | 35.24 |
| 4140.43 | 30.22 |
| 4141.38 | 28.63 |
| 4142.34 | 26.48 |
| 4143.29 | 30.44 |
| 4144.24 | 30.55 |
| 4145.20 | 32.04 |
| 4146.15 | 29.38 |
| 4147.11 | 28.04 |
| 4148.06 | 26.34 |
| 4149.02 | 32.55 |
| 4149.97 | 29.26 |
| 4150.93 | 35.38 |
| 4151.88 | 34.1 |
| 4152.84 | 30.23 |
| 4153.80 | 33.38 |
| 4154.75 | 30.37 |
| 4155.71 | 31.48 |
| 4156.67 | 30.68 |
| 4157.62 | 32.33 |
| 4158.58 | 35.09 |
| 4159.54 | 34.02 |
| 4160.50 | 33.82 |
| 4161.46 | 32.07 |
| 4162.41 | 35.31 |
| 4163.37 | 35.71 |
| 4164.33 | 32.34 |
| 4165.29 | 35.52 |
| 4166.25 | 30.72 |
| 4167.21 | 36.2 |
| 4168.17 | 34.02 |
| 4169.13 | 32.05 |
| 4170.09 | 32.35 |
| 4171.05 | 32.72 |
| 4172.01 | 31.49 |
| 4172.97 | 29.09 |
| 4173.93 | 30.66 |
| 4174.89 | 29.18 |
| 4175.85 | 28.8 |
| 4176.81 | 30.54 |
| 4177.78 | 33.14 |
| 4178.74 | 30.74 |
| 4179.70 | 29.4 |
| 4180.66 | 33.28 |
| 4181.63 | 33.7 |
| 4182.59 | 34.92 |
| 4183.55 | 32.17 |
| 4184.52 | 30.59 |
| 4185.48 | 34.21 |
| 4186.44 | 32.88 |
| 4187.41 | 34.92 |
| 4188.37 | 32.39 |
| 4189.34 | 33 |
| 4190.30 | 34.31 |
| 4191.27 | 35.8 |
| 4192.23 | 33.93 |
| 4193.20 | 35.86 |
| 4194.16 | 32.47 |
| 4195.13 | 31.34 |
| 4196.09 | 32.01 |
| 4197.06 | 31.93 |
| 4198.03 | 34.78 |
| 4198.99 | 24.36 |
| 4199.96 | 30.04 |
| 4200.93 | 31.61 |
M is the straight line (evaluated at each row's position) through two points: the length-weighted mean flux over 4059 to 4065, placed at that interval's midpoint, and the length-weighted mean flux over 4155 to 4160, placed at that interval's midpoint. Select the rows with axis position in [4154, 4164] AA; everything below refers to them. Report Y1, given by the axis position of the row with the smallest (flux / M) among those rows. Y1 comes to 4154.75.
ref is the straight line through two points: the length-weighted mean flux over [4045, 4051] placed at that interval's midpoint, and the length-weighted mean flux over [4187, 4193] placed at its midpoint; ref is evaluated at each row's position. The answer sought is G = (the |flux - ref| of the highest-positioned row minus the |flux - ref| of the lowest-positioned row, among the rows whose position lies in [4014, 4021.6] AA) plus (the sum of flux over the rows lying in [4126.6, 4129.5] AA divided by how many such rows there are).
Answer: 39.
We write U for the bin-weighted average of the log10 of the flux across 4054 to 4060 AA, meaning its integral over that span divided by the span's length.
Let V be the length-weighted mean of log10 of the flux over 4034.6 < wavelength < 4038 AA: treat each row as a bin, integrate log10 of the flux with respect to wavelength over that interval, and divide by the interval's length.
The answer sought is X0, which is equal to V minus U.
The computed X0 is -0.015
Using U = 1.53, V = 1.518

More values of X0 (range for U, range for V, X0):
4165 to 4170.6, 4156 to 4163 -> 0.000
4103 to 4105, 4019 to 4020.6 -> 0.095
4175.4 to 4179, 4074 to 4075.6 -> 0.019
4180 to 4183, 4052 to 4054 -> 0.019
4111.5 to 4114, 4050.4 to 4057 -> 0.034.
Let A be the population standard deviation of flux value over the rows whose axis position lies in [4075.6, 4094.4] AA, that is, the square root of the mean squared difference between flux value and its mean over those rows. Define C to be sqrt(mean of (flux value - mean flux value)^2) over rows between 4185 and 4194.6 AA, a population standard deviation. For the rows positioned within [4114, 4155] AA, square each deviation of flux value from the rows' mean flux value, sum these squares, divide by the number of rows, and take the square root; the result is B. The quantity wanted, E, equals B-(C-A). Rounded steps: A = 3.7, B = 3.17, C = 1.22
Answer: 5.6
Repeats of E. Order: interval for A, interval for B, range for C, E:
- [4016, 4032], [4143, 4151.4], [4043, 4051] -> 2.3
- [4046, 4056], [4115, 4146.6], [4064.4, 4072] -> 4.1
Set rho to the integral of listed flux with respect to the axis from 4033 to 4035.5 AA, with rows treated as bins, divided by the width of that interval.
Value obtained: 30.2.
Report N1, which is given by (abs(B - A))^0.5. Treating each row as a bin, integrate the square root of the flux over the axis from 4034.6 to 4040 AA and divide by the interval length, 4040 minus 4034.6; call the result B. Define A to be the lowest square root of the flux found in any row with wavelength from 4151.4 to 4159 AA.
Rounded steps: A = 5.5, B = 5.82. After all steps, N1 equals 0.57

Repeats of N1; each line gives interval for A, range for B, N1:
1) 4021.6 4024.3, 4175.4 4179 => 0.56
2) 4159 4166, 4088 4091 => 0.62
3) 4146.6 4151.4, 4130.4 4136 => 0.74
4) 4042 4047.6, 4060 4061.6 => 0.81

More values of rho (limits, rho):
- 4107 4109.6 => 32.4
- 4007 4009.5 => 34.4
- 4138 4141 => 32.0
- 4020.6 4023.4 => 38.5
